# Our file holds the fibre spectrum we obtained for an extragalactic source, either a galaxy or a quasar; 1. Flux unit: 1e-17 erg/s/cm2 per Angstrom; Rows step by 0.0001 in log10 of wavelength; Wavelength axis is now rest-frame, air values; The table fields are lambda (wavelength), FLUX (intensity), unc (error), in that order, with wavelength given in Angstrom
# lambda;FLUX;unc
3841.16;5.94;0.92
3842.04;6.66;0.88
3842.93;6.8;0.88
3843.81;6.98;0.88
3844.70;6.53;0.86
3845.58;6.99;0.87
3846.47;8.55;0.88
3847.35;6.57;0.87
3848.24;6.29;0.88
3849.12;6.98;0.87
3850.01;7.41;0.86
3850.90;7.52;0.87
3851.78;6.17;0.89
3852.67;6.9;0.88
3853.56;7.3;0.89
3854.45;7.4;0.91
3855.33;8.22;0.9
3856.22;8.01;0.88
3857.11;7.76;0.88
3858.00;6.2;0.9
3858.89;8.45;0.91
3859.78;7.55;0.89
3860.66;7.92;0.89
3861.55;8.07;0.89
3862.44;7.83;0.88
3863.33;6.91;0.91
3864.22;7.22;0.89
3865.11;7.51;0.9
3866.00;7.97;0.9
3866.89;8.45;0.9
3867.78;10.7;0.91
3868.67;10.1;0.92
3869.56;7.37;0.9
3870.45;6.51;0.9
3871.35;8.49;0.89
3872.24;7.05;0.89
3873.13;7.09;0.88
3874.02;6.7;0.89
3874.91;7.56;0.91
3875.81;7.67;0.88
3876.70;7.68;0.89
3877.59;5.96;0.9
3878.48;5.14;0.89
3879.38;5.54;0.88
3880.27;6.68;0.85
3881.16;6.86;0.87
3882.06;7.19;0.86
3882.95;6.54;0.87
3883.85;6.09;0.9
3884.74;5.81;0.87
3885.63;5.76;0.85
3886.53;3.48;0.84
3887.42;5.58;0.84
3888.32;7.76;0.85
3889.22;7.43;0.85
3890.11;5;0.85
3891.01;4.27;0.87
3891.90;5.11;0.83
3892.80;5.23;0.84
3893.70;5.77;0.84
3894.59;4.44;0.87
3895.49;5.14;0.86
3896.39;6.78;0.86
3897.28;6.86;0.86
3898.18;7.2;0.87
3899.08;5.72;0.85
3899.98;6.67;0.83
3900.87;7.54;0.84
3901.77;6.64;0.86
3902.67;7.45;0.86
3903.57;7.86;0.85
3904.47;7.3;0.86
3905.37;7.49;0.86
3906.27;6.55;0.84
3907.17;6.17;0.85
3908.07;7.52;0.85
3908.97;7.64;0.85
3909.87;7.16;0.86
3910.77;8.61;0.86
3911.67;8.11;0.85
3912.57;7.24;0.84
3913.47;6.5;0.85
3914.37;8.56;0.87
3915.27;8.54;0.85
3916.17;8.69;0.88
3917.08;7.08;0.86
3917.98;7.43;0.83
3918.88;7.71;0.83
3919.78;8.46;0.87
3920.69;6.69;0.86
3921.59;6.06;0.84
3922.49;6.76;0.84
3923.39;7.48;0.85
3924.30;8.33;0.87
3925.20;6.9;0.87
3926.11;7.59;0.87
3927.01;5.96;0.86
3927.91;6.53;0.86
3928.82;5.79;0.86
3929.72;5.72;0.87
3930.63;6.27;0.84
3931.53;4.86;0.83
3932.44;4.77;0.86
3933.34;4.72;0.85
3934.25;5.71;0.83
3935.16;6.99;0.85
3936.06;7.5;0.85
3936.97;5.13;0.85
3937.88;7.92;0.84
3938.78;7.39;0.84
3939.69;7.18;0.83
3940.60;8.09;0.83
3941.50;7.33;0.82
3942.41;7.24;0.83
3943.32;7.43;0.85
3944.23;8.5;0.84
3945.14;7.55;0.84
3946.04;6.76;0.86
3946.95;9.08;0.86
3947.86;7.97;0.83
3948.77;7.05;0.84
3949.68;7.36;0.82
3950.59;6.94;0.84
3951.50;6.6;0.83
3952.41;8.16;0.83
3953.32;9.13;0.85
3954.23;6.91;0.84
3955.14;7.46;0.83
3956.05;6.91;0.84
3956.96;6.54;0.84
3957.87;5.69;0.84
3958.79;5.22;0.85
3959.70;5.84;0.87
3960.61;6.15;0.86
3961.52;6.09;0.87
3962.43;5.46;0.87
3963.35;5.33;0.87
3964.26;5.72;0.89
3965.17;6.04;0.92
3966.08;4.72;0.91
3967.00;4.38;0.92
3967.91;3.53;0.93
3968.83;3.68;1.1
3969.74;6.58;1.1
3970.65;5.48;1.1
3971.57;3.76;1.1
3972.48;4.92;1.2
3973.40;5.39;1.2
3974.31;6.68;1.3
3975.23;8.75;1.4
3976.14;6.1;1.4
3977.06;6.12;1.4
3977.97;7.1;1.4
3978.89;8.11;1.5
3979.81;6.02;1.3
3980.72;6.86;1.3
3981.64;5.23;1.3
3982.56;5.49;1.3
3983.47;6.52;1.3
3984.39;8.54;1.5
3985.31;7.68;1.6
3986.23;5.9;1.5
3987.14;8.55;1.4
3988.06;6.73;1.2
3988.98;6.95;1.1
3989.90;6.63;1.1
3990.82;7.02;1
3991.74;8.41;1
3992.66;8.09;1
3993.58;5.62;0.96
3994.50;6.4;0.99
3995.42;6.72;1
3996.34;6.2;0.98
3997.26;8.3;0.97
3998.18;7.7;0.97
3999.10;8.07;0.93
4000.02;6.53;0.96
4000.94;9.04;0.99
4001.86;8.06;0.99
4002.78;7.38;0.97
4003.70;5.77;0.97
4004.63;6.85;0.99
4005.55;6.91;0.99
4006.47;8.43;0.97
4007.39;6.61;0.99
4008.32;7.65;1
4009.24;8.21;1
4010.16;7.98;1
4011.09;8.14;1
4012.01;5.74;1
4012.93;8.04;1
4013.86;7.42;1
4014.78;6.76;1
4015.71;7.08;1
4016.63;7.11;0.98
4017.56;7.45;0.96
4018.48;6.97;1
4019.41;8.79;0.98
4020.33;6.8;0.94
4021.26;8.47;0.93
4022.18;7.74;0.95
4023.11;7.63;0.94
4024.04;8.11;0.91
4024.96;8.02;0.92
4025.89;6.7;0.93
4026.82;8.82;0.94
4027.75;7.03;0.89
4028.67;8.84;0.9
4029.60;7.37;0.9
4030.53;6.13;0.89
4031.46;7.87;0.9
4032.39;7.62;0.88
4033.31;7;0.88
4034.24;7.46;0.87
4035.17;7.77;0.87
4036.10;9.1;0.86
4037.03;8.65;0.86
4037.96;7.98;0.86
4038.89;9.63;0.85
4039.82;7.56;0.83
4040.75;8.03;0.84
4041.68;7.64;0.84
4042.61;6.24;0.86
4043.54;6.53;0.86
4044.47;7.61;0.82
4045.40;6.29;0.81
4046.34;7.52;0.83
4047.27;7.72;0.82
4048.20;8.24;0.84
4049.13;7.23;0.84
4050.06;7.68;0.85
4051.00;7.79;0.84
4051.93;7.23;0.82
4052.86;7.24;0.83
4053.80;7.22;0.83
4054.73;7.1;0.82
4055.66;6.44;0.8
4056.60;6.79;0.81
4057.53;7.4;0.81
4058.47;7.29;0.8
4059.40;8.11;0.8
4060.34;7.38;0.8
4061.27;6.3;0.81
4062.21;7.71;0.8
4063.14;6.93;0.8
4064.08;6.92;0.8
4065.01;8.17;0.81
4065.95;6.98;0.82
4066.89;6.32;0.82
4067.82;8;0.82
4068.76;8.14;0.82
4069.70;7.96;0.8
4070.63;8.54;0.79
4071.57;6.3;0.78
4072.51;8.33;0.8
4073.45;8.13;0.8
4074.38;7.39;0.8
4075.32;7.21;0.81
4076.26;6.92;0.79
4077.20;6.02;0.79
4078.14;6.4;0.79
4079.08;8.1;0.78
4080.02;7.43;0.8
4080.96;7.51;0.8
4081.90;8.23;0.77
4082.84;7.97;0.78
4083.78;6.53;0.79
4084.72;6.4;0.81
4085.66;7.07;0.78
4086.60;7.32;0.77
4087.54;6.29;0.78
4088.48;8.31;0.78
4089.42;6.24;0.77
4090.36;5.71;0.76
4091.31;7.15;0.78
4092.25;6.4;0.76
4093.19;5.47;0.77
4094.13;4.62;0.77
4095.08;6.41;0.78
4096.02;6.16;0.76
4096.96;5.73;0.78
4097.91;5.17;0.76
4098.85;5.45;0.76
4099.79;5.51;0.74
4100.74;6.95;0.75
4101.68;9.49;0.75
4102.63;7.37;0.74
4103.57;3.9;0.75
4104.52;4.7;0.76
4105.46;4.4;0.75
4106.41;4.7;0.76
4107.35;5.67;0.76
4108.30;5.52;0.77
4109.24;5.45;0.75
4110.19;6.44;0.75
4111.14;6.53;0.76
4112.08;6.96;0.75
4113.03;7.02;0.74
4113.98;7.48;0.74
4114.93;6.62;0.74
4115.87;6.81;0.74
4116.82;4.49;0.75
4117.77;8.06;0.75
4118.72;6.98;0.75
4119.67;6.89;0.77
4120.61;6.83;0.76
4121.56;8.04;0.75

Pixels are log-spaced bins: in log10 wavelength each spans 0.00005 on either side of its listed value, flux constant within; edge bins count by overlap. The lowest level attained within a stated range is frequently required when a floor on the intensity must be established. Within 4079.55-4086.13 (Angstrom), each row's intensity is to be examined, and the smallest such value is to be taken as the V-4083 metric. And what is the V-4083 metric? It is 6.4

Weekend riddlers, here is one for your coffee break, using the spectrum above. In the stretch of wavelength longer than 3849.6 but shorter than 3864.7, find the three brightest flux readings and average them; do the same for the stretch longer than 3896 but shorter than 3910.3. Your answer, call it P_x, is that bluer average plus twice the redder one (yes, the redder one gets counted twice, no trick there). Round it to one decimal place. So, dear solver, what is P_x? 23.6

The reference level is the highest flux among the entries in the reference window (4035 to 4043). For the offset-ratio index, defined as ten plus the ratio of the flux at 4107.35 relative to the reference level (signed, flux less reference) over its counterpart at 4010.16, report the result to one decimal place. 12.4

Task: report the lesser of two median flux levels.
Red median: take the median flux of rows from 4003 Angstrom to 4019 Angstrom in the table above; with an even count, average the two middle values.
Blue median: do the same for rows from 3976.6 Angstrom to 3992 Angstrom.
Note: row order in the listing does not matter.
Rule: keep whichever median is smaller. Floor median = 6.9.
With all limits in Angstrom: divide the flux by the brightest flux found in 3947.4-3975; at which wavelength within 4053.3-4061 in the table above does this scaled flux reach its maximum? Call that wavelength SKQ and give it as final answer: 4059.40 Angstrom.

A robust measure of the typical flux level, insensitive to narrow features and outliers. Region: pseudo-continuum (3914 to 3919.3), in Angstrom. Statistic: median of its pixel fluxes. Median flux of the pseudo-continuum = 8.1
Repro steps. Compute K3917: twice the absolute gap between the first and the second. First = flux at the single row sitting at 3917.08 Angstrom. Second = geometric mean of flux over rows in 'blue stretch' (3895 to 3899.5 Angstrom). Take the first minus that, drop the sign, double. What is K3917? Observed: 1.6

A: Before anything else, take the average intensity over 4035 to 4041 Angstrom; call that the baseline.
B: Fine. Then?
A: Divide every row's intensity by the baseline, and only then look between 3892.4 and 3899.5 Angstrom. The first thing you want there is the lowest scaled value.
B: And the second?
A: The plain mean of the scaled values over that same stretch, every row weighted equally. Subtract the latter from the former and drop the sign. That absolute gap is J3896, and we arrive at 0.17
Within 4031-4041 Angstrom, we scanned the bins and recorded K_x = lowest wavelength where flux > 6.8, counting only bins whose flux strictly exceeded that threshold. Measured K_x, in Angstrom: 4031.46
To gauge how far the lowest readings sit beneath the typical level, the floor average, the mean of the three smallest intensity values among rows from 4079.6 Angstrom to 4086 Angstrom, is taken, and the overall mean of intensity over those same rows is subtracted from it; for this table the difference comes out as -0.64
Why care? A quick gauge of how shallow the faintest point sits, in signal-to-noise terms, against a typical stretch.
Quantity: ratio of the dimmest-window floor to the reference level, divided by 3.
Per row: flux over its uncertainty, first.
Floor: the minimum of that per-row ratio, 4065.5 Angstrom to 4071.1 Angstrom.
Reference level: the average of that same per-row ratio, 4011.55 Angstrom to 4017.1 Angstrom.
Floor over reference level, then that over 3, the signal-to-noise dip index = 0.364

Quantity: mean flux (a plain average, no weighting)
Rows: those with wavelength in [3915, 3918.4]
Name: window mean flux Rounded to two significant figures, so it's 7.9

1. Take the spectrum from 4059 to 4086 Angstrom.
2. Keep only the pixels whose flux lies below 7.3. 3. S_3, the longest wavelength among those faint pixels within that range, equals 4085.66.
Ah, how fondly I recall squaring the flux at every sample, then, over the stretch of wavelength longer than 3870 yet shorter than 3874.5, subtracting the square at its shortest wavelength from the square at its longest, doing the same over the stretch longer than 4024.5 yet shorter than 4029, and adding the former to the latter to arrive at 16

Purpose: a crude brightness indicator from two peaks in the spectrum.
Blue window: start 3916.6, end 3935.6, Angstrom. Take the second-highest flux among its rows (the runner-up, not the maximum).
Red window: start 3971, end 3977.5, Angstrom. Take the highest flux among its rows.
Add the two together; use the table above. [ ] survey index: 17.1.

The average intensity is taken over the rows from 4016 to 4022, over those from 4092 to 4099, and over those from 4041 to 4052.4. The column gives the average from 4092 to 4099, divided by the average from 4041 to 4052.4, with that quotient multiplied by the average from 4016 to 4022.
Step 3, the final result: 5.9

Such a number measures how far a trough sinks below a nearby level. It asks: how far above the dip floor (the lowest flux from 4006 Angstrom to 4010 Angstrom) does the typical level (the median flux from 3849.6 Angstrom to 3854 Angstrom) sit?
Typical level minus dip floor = 0.7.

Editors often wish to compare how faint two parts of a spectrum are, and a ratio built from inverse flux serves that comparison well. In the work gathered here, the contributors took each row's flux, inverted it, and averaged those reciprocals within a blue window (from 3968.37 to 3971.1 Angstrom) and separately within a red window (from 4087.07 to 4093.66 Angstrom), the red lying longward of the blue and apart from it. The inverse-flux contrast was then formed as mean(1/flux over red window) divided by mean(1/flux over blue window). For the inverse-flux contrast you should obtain 0.77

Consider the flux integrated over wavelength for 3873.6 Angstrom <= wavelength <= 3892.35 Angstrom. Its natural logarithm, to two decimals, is 4.75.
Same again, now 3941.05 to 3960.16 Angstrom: 4.93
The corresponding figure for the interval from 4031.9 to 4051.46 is 5.01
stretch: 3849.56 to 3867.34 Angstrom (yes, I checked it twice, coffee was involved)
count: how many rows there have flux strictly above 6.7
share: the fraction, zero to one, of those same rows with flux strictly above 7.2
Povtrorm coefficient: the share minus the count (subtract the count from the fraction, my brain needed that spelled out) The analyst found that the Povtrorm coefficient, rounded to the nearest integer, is -17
